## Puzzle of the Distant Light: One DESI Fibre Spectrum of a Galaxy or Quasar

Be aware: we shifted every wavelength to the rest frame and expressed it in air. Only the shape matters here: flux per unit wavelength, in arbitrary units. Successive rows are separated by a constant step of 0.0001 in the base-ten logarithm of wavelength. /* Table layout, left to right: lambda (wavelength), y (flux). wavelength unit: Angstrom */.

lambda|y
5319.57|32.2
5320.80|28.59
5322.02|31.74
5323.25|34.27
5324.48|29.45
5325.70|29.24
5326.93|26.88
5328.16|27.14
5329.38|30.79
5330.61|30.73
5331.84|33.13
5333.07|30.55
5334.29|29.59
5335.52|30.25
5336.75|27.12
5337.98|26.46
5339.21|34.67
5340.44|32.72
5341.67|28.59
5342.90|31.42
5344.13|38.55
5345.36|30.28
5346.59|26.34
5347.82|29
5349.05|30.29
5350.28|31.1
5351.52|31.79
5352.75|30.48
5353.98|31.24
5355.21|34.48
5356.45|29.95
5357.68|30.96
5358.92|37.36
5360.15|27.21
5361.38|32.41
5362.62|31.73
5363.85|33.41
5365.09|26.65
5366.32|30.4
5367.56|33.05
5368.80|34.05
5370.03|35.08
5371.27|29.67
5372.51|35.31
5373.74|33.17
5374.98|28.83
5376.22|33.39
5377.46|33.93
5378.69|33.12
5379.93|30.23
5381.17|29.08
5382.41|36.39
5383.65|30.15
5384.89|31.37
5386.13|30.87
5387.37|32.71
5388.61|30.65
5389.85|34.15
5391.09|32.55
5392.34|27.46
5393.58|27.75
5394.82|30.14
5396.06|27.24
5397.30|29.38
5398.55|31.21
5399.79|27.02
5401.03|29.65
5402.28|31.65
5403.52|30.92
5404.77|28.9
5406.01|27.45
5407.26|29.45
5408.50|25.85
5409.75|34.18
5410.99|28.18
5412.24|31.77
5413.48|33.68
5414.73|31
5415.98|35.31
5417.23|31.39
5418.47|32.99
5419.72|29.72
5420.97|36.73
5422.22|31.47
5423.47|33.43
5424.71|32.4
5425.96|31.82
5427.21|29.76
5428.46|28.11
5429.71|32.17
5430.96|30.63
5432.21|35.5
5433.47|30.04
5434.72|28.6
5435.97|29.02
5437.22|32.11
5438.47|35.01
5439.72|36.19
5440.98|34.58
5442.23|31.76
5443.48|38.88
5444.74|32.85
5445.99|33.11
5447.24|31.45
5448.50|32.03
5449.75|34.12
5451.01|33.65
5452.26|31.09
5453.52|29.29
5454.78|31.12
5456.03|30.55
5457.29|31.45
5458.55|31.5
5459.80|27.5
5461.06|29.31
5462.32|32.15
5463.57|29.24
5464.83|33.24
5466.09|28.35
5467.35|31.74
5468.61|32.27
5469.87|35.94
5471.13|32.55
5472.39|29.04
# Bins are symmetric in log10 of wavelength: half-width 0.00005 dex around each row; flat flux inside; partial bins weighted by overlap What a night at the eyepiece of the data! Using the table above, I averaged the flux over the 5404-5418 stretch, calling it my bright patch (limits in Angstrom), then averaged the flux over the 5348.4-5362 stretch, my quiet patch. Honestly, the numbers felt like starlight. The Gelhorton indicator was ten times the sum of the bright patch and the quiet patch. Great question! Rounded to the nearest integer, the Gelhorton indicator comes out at 622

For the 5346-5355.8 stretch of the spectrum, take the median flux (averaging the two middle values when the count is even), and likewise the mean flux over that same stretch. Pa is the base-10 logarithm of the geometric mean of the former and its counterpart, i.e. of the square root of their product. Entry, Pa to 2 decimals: 1.49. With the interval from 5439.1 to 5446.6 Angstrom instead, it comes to 1.53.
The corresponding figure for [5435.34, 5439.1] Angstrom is 1.51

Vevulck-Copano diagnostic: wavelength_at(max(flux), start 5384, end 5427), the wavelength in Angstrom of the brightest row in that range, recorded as 5420.97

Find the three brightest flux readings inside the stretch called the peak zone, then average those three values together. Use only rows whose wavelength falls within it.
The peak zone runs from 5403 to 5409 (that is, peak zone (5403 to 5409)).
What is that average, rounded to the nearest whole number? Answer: 30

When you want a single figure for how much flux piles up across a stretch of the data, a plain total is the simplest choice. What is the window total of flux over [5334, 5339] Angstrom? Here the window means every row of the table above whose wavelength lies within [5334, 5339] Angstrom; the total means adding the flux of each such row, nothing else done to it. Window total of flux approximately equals 113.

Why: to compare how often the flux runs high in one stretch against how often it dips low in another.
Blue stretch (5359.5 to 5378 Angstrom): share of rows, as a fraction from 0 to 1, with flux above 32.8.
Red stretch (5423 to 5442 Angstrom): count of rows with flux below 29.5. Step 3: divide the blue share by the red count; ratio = 0.18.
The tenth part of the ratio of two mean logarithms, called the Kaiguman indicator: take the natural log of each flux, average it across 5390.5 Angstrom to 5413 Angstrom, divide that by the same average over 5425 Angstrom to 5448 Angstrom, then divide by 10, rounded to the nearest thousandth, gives 0.097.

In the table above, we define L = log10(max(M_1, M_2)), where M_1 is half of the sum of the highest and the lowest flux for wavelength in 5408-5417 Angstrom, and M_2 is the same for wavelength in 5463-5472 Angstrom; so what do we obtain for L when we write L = 1.51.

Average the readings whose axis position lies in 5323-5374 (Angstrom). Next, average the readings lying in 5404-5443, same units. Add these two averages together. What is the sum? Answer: 62.7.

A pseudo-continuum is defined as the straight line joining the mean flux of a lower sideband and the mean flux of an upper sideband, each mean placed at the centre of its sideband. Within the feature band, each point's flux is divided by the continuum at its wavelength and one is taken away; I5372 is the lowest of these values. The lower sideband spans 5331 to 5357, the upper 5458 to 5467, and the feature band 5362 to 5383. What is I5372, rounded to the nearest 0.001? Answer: -0.133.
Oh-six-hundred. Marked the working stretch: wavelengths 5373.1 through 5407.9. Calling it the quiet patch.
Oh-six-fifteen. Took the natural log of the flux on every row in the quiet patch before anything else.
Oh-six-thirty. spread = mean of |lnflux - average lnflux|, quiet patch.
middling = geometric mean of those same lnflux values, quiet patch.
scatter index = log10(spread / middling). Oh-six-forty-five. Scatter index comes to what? -1.74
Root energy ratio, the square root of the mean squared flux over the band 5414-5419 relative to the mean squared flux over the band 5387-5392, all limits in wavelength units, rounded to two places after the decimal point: 1.01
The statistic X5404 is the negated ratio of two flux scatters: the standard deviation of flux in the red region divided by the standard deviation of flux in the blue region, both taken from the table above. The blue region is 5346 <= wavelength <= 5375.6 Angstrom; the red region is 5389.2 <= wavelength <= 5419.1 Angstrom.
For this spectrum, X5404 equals -0.94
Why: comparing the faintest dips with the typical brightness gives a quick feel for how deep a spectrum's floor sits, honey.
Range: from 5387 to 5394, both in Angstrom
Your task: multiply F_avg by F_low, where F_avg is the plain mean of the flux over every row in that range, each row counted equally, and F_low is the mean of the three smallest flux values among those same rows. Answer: 884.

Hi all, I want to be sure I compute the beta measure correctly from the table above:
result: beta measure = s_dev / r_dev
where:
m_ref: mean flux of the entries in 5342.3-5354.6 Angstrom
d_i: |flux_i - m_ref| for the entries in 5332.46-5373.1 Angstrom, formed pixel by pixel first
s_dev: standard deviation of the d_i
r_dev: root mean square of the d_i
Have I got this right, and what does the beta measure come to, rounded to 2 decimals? 0.64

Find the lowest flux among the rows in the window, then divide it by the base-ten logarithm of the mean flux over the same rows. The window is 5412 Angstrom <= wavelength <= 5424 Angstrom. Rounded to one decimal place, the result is 19.6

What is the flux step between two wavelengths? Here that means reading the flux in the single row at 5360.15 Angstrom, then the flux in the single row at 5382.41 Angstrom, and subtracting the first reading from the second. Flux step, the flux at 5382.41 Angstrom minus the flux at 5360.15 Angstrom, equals 9.2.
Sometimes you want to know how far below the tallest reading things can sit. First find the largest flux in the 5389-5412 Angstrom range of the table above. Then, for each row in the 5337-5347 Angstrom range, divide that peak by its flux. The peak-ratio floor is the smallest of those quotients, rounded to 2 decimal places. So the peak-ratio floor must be 0.89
